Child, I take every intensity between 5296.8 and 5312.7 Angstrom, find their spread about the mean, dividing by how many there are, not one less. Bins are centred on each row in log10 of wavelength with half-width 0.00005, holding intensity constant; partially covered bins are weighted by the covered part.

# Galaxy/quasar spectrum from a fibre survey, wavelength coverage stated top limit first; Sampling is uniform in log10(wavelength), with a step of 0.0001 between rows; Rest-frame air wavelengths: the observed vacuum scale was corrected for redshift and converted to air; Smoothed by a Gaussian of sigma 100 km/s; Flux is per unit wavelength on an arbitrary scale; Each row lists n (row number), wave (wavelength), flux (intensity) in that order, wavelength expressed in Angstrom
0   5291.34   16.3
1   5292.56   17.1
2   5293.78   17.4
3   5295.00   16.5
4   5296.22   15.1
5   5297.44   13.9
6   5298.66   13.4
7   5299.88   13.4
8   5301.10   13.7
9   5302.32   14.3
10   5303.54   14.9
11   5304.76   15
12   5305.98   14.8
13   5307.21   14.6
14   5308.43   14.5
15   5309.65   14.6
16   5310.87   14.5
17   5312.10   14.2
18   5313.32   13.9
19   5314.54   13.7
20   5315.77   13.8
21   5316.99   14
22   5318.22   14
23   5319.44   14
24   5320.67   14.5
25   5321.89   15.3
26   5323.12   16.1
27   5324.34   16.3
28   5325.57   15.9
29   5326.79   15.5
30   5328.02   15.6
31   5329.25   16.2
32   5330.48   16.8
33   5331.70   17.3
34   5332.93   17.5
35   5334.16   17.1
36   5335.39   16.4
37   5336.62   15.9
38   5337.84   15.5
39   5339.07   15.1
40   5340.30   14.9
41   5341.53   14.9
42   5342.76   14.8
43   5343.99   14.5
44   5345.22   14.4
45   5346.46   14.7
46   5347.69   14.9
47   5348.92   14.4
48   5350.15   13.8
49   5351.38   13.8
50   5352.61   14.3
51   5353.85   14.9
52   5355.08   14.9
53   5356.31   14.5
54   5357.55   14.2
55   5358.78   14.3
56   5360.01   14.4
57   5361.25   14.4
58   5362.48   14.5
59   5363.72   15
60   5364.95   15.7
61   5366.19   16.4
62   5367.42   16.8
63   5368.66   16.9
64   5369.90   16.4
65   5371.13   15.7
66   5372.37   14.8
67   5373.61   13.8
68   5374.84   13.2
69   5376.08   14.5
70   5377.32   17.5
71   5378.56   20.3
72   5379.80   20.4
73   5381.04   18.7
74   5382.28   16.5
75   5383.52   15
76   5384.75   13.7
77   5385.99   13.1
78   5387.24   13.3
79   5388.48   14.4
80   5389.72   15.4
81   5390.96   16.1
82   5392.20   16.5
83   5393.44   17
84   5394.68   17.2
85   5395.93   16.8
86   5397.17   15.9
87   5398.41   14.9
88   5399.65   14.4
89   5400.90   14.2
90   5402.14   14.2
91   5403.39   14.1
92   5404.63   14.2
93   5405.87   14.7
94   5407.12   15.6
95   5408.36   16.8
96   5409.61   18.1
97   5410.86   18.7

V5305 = 0.52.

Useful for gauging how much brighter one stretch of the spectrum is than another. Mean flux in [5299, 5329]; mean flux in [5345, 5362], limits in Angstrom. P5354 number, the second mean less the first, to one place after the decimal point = -0.2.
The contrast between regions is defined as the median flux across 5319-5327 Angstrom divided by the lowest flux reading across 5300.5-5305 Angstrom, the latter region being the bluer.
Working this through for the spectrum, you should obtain 1.13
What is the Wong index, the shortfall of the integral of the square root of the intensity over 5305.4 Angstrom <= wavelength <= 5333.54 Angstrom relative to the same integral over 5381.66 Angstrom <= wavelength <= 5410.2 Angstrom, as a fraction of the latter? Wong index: 0.020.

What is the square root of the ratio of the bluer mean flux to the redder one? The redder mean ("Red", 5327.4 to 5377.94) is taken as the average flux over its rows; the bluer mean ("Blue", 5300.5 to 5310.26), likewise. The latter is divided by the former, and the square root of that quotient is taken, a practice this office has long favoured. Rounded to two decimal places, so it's 0.98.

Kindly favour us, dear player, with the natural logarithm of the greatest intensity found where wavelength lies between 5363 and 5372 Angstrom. 2.83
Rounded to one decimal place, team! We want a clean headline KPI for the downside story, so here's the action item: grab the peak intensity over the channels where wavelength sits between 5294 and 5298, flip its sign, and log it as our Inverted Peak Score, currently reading -16.5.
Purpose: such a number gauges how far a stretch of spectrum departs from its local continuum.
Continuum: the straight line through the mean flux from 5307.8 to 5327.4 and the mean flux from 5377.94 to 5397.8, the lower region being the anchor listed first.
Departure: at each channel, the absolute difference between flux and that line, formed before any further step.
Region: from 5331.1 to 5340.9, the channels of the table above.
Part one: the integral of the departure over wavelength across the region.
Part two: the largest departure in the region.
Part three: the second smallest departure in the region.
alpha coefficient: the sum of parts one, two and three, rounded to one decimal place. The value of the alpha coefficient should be 14.6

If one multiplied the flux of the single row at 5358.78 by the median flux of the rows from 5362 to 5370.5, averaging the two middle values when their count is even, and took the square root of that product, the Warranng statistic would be 15.3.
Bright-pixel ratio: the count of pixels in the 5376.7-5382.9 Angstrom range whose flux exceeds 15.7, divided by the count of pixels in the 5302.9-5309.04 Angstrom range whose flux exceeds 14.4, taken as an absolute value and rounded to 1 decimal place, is 1.0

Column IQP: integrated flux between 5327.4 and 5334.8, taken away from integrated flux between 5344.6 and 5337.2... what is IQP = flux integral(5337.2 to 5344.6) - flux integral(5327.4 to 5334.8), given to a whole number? -13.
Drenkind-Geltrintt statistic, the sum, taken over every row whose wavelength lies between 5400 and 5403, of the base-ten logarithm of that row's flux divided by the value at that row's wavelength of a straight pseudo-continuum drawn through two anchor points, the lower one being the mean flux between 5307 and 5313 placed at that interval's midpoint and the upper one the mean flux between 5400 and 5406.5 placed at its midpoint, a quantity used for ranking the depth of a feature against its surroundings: -0.005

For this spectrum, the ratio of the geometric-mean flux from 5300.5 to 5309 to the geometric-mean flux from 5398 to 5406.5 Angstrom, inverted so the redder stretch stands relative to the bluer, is 0.99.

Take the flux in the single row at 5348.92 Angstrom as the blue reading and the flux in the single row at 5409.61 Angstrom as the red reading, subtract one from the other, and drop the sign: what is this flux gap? 3.7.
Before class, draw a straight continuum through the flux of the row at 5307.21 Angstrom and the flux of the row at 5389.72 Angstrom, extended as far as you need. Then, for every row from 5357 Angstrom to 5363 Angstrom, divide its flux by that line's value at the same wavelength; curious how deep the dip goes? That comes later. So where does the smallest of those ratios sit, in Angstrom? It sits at 5357.55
